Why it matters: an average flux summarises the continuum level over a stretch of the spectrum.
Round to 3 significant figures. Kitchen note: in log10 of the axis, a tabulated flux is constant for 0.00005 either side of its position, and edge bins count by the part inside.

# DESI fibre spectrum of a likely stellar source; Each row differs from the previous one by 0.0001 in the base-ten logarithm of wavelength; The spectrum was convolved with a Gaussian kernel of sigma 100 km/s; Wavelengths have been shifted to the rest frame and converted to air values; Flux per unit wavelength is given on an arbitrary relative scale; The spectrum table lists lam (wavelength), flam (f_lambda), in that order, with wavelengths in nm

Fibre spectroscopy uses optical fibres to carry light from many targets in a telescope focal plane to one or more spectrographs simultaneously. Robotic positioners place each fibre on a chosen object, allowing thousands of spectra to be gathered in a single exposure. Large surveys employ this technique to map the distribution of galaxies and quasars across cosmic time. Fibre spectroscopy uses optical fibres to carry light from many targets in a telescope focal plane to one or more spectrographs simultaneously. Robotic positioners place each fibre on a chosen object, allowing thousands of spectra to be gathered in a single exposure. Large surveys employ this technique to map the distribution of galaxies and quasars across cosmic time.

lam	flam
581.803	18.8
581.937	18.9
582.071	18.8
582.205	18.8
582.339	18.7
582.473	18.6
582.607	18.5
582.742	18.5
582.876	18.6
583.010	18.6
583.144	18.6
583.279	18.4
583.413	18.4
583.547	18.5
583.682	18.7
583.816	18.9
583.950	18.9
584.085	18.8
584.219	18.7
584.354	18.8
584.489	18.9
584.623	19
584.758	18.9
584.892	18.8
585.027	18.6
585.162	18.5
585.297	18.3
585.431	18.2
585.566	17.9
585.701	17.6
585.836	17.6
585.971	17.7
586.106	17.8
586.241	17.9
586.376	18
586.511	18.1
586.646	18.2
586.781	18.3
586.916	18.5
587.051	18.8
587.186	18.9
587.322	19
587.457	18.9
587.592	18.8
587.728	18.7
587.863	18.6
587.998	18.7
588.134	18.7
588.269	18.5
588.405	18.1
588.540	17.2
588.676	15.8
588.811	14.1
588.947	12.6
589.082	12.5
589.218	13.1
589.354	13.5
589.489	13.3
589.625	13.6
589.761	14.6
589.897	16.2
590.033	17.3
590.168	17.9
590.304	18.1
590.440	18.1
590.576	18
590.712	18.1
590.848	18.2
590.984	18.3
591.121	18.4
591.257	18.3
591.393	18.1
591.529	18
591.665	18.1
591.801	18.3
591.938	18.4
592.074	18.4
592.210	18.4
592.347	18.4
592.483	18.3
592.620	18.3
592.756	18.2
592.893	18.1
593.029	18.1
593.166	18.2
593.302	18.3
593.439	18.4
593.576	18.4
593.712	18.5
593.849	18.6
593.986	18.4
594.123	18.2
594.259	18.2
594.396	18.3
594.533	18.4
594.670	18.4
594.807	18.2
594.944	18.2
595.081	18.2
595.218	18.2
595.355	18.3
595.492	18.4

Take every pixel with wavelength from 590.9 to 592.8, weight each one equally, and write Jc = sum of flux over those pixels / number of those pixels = 18.3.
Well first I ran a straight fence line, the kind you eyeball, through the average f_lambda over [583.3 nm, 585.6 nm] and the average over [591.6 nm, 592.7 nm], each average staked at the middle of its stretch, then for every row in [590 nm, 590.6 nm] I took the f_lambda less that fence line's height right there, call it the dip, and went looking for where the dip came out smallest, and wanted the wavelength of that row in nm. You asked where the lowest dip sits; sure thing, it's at 590.033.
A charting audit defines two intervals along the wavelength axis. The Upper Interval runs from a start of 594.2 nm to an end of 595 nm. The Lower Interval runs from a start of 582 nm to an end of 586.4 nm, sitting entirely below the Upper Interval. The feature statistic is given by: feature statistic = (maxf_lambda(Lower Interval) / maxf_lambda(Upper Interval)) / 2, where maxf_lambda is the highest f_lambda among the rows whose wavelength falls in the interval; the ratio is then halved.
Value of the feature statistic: 0.516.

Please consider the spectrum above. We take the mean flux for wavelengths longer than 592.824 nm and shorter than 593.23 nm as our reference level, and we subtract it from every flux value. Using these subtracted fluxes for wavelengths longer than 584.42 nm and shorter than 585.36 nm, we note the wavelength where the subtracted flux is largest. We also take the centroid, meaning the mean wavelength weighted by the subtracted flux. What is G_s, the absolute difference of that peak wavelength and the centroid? 0.17 nm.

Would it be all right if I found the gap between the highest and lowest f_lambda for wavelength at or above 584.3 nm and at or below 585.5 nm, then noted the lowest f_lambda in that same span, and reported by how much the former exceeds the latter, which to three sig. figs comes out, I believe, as -17.4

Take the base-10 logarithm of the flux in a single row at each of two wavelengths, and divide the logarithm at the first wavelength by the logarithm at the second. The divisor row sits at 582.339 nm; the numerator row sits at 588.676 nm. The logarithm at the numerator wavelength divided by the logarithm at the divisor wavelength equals 0.94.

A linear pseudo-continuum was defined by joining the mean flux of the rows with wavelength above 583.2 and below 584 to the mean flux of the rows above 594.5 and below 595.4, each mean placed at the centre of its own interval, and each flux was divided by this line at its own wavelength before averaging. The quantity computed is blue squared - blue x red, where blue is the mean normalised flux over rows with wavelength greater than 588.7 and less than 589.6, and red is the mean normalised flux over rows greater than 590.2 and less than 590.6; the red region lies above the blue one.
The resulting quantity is -0.19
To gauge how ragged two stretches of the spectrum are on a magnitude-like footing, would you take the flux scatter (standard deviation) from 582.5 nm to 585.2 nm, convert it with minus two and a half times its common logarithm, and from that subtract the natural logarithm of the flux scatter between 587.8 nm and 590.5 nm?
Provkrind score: 1.0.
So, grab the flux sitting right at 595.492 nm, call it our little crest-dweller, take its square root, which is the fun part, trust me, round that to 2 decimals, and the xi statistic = 4.29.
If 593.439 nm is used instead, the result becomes 4.29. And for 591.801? 4.28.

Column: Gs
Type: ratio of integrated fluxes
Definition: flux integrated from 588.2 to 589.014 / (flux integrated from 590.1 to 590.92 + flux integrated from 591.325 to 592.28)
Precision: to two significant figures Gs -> 0.41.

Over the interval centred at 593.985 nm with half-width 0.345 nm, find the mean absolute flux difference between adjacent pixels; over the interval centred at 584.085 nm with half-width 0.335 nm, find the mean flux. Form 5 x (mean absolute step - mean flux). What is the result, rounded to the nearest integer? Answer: -93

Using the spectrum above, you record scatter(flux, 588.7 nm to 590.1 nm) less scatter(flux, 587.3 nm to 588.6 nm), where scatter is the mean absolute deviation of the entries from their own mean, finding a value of 0.82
